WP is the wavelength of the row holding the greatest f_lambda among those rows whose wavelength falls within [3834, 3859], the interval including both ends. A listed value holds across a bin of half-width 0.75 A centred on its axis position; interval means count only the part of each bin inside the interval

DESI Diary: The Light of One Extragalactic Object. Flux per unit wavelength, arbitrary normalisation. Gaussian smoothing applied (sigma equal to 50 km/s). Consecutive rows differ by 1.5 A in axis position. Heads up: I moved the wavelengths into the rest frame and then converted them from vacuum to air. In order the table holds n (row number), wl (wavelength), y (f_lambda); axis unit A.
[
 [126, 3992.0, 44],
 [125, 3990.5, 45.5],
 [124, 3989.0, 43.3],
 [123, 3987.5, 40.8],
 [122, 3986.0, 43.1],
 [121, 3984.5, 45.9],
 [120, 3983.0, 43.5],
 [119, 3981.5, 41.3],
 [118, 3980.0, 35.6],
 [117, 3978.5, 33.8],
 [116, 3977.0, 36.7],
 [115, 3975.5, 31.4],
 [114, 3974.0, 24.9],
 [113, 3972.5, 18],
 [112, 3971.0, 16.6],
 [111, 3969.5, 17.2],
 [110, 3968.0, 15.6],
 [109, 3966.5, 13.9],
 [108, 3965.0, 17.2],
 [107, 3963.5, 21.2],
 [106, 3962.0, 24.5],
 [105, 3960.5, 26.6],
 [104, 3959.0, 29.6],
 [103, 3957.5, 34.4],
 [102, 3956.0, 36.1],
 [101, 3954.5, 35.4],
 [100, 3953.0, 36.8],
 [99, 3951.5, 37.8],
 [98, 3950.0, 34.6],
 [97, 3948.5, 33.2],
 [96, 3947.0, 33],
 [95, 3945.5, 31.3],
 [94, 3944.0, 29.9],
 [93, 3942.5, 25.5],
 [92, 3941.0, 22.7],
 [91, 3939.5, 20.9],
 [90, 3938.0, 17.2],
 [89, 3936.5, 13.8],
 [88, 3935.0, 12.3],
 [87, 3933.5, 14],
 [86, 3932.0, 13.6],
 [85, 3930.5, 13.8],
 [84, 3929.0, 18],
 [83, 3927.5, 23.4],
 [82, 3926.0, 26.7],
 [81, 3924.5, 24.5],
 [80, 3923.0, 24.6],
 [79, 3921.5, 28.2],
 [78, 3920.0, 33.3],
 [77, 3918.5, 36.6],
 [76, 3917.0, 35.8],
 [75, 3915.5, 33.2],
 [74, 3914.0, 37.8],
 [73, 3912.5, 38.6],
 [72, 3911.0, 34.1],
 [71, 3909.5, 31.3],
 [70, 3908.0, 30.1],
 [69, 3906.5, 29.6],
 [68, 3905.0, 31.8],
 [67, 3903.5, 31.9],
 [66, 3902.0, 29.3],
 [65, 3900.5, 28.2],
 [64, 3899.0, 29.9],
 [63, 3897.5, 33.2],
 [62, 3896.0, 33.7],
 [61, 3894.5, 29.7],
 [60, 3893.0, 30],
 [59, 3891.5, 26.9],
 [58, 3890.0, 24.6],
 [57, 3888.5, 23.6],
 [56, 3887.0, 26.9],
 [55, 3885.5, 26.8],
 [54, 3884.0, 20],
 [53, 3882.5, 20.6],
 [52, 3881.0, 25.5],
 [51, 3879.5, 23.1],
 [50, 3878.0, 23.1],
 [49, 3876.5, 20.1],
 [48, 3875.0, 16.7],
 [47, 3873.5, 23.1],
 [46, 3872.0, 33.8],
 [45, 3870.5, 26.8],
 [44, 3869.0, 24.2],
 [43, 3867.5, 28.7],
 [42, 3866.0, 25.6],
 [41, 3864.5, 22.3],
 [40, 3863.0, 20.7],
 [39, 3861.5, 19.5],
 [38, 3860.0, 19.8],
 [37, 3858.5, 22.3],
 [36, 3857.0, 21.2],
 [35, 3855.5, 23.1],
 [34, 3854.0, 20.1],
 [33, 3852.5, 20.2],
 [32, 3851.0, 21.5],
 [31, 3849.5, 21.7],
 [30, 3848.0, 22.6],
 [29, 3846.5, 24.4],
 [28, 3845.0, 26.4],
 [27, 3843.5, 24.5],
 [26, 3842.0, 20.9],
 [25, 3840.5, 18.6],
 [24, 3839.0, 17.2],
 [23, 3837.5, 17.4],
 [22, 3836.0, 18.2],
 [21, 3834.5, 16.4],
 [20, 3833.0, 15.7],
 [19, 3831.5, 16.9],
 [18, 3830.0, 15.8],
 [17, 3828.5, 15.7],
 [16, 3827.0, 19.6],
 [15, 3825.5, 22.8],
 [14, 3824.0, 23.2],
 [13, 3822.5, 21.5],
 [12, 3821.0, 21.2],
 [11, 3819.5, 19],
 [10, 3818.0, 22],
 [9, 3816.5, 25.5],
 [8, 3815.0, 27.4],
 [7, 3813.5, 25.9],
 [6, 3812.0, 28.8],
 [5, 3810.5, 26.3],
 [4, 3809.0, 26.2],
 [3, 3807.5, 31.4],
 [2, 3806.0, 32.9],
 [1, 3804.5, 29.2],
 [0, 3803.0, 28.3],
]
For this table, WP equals 3845.0 A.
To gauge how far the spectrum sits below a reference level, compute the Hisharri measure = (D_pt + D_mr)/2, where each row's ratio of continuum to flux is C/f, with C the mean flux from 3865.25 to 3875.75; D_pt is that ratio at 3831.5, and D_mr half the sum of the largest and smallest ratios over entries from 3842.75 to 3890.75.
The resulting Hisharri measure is 1.33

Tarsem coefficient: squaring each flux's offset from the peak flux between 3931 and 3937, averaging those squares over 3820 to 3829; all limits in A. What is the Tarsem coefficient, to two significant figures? 51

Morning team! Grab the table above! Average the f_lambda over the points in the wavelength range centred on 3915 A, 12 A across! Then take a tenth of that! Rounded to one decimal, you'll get 3.5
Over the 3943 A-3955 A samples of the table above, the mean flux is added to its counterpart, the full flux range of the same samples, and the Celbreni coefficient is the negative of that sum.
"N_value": -42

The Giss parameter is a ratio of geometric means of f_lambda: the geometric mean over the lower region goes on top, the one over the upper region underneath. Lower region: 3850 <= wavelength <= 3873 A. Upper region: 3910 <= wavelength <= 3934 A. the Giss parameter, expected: 0.90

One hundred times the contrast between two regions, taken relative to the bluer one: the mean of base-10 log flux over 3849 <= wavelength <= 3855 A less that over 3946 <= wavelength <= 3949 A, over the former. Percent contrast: -15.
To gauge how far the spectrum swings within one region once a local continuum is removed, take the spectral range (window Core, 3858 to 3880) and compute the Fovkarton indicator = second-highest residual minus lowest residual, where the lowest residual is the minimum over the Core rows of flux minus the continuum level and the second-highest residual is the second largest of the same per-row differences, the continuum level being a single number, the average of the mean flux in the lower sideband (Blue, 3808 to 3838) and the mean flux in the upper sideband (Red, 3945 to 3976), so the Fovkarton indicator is 12.0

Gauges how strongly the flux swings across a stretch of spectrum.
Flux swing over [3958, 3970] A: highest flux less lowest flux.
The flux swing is 15.7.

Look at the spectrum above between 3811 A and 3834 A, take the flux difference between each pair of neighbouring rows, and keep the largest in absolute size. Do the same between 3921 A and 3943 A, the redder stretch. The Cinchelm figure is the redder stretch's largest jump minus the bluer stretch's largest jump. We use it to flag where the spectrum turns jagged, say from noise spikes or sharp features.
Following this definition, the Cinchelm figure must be 1.5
